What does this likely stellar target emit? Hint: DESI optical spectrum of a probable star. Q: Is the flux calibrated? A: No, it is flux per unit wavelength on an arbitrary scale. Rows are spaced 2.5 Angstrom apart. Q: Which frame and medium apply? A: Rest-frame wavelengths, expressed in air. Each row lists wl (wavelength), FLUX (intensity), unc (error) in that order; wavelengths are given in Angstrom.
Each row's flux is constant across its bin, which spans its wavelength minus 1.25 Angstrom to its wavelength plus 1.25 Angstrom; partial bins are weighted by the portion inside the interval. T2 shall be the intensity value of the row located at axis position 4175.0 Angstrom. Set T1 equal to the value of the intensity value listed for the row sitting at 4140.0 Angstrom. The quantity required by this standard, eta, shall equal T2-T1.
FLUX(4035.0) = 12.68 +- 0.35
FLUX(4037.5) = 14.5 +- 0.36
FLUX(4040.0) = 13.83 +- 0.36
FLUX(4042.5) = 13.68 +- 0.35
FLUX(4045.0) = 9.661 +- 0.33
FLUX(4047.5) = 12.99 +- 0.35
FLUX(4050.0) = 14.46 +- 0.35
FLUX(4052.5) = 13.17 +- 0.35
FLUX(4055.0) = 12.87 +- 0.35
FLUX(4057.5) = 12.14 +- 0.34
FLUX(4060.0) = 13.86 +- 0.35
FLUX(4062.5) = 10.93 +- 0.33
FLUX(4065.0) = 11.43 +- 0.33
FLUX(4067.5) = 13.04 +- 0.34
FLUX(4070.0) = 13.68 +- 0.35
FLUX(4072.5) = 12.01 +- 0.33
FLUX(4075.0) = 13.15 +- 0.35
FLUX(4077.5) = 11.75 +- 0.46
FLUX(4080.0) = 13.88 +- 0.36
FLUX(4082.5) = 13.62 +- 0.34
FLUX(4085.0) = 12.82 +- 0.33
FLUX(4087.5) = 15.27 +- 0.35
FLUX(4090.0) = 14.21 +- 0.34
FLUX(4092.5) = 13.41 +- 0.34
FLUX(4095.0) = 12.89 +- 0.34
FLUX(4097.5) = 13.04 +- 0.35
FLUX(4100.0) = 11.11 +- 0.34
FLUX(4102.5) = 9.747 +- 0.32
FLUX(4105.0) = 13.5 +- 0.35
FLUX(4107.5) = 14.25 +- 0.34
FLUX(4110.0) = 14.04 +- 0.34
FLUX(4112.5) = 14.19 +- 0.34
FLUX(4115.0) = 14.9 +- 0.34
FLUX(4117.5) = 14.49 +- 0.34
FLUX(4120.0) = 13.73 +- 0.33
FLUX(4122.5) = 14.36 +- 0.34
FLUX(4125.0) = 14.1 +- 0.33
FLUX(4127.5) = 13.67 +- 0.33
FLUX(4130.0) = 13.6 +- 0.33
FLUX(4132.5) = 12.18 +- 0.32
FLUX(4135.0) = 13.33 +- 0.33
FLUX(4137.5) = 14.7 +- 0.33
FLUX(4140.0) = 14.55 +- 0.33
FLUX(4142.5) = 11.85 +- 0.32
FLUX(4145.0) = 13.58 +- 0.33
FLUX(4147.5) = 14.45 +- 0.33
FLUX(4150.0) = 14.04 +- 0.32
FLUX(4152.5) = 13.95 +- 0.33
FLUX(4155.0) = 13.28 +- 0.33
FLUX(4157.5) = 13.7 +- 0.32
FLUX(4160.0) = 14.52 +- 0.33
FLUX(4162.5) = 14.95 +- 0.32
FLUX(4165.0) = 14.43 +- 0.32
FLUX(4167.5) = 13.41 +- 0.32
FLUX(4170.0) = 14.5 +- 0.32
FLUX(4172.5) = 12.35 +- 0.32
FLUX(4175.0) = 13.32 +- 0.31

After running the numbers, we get -1.2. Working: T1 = 14.55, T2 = 13.32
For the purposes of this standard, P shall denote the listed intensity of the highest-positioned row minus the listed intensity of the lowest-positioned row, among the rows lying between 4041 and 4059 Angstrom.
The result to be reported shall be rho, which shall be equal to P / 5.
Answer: -0.31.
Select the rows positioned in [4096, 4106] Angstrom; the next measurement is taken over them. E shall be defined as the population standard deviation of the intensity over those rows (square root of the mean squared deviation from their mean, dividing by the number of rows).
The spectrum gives 1.5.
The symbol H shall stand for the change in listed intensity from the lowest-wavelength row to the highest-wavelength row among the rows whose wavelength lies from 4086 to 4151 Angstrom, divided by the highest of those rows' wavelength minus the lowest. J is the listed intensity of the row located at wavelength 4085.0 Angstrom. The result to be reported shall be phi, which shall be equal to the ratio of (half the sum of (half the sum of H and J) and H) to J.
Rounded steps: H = -0.020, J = 12.82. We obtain 0.249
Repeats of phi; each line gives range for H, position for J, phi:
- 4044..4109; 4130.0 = 0.254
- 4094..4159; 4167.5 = 0.251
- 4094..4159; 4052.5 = 0.251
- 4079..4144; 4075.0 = 0.248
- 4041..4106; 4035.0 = 0.250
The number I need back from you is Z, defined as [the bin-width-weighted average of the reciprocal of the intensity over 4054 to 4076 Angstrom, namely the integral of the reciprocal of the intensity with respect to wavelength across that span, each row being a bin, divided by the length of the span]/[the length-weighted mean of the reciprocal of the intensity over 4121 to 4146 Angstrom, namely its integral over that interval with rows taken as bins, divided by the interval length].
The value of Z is 1.08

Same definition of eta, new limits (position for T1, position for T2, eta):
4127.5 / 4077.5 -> -1.9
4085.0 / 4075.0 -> 0.3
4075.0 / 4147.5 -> 1.3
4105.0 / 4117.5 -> 1.0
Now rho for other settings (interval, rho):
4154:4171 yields 0.24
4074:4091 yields 0.21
